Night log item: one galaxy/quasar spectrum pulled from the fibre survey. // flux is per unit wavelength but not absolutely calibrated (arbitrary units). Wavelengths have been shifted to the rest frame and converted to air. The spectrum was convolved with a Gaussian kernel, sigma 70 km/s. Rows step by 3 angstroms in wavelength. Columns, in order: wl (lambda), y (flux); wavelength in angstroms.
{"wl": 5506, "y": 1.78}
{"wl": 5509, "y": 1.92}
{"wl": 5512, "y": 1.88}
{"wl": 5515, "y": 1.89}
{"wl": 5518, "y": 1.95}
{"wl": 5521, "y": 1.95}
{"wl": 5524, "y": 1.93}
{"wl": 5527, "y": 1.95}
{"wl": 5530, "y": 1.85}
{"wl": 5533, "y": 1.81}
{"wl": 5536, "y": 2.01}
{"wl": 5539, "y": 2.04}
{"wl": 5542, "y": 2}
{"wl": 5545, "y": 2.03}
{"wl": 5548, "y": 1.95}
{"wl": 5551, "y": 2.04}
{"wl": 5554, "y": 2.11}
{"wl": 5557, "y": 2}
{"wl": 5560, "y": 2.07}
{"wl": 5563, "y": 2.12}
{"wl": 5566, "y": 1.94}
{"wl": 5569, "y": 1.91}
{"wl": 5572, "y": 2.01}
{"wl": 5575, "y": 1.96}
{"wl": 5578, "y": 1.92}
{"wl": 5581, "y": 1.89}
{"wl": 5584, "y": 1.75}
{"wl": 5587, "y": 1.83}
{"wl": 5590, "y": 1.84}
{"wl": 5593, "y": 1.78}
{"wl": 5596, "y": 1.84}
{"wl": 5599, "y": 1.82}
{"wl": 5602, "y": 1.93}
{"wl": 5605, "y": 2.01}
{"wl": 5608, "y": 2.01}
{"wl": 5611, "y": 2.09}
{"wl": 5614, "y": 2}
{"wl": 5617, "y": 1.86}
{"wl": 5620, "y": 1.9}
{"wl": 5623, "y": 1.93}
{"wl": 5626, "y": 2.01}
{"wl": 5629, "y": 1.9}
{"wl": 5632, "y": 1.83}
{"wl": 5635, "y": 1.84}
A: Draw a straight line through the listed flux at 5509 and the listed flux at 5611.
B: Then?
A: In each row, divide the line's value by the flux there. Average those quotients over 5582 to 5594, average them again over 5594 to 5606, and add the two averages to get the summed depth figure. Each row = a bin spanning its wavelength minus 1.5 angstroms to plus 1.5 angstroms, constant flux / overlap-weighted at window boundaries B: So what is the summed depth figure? 2.23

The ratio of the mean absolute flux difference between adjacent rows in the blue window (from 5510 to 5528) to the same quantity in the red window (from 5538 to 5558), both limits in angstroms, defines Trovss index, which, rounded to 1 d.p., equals 0.3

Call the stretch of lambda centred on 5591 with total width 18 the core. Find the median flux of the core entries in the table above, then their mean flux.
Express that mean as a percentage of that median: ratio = 99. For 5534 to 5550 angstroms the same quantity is 100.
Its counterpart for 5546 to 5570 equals 100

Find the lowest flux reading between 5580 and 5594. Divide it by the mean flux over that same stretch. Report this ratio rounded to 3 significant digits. 0.963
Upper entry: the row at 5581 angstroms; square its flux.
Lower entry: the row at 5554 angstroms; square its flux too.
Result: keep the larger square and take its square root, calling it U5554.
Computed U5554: 2.11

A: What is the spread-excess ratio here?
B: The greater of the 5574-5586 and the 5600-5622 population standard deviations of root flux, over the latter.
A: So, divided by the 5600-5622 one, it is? 1.12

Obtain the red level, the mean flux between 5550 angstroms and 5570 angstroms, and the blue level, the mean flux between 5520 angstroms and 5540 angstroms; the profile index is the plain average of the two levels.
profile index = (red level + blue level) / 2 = 1.98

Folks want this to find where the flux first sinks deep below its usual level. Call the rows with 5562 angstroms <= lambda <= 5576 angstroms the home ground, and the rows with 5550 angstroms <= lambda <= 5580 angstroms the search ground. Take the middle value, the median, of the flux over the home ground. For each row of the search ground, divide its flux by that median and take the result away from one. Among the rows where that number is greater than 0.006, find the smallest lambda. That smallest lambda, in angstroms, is 5566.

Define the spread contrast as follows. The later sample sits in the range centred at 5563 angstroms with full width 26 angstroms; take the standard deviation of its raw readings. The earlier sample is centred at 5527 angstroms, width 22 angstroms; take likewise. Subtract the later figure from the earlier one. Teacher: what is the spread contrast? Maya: -0.006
